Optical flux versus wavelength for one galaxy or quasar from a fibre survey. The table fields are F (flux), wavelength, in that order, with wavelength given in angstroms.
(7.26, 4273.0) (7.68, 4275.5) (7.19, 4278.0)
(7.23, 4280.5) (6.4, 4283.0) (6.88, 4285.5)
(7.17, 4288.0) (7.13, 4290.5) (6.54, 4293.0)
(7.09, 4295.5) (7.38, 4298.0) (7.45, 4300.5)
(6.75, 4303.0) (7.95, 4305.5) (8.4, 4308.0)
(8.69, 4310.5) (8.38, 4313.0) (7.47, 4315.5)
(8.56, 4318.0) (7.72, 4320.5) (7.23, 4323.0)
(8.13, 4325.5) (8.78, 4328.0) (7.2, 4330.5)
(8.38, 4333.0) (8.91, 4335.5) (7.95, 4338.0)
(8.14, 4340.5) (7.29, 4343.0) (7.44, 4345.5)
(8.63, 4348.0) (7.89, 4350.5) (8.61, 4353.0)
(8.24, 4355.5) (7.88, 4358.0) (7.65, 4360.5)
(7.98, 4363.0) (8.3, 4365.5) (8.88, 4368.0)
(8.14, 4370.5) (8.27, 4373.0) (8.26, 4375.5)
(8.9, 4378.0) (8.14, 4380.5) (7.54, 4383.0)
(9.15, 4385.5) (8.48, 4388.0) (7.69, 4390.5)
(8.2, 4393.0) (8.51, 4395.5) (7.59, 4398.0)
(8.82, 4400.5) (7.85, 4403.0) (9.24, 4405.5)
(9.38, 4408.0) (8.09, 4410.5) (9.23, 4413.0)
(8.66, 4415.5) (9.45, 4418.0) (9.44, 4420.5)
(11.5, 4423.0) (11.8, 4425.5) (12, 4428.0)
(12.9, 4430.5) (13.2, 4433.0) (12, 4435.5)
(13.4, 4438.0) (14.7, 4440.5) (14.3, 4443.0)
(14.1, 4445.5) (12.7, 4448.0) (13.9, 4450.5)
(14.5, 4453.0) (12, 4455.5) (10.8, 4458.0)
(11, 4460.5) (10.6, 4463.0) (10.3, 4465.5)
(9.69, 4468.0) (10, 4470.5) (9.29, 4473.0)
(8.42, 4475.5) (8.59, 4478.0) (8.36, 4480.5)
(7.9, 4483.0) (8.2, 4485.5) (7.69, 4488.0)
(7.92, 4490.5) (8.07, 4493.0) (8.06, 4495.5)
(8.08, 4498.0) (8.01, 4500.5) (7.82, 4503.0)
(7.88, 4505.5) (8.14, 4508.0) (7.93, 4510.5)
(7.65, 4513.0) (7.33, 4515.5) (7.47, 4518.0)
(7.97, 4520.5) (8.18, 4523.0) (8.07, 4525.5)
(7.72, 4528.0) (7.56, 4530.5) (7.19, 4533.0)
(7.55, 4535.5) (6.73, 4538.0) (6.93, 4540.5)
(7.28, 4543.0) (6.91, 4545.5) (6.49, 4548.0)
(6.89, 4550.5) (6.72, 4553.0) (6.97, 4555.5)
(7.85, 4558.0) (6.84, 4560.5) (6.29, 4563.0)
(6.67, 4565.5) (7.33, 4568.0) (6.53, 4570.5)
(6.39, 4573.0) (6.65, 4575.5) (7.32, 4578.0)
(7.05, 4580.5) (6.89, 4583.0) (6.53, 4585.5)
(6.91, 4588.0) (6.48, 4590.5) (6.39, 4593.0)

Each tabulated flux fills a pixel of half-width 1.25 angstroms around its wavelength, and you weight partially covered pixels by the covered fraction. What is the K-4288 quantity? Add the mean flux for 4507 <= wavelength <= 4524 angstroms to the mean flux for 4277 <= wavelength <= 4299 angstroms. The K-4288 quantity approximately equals 14.8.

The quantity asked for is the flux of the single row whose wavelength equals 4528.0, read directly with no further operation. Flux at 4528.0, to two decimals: 7.72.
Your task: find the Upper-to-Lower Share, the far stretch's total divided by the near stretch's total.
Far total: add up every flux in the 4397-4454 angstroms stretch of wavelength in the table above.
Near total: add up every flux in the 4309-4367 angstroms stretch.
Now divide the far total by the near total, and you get 1.4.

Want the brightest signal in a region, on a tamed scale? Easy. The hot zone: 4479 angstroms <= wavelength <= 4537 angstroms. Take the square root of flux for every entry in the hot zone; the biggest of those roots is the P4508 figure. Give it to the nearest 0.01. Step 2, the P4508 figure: 2.89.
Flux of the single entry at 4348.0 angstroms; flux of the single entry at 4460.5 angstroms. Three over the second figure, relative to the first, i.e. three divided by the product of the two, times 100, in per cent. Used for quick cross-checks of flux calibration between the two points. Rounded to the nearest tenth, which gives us 3.2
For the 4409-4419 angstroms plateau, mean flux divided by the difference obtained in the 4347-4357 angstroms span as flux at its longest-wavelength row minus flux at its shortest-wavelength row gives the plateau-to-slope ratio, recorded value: -23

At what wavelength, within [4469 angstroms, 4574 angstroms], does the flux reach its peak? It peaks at 4470.5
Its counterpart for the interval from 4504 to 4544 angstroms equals 4523.0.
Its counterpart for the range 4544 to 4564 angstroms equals 4558.0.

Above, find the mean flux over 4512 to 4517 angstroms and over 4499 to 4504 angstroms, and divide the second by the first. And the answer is 1.06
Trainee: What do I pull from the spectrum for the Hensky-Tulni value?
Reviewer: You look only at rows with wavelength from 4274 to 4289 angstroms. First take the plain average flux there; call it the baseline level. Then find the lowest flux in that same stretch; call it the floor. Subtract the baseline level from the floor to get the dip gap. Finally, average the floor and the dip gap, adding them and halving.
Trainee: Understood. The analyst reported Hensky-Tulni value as 2.85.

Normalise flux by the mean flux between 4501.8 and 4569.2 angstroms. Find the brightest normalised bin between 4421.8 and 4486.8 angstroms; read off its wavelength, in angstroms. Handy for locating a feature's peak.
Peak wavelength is 4440.5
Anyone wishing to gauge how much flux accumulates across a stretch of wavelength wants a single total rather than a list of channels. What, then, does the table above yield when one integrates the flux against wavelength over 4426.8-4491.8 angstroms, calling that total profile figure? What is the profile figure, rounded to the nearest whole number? 721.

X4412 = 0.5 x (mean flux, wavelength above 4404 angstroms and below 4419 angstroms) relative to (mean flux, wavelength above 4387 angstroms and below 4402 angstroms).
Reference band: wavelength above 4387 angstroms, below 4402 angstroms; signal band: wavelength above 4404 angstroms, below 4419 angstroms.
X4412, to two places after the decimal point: 0.55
